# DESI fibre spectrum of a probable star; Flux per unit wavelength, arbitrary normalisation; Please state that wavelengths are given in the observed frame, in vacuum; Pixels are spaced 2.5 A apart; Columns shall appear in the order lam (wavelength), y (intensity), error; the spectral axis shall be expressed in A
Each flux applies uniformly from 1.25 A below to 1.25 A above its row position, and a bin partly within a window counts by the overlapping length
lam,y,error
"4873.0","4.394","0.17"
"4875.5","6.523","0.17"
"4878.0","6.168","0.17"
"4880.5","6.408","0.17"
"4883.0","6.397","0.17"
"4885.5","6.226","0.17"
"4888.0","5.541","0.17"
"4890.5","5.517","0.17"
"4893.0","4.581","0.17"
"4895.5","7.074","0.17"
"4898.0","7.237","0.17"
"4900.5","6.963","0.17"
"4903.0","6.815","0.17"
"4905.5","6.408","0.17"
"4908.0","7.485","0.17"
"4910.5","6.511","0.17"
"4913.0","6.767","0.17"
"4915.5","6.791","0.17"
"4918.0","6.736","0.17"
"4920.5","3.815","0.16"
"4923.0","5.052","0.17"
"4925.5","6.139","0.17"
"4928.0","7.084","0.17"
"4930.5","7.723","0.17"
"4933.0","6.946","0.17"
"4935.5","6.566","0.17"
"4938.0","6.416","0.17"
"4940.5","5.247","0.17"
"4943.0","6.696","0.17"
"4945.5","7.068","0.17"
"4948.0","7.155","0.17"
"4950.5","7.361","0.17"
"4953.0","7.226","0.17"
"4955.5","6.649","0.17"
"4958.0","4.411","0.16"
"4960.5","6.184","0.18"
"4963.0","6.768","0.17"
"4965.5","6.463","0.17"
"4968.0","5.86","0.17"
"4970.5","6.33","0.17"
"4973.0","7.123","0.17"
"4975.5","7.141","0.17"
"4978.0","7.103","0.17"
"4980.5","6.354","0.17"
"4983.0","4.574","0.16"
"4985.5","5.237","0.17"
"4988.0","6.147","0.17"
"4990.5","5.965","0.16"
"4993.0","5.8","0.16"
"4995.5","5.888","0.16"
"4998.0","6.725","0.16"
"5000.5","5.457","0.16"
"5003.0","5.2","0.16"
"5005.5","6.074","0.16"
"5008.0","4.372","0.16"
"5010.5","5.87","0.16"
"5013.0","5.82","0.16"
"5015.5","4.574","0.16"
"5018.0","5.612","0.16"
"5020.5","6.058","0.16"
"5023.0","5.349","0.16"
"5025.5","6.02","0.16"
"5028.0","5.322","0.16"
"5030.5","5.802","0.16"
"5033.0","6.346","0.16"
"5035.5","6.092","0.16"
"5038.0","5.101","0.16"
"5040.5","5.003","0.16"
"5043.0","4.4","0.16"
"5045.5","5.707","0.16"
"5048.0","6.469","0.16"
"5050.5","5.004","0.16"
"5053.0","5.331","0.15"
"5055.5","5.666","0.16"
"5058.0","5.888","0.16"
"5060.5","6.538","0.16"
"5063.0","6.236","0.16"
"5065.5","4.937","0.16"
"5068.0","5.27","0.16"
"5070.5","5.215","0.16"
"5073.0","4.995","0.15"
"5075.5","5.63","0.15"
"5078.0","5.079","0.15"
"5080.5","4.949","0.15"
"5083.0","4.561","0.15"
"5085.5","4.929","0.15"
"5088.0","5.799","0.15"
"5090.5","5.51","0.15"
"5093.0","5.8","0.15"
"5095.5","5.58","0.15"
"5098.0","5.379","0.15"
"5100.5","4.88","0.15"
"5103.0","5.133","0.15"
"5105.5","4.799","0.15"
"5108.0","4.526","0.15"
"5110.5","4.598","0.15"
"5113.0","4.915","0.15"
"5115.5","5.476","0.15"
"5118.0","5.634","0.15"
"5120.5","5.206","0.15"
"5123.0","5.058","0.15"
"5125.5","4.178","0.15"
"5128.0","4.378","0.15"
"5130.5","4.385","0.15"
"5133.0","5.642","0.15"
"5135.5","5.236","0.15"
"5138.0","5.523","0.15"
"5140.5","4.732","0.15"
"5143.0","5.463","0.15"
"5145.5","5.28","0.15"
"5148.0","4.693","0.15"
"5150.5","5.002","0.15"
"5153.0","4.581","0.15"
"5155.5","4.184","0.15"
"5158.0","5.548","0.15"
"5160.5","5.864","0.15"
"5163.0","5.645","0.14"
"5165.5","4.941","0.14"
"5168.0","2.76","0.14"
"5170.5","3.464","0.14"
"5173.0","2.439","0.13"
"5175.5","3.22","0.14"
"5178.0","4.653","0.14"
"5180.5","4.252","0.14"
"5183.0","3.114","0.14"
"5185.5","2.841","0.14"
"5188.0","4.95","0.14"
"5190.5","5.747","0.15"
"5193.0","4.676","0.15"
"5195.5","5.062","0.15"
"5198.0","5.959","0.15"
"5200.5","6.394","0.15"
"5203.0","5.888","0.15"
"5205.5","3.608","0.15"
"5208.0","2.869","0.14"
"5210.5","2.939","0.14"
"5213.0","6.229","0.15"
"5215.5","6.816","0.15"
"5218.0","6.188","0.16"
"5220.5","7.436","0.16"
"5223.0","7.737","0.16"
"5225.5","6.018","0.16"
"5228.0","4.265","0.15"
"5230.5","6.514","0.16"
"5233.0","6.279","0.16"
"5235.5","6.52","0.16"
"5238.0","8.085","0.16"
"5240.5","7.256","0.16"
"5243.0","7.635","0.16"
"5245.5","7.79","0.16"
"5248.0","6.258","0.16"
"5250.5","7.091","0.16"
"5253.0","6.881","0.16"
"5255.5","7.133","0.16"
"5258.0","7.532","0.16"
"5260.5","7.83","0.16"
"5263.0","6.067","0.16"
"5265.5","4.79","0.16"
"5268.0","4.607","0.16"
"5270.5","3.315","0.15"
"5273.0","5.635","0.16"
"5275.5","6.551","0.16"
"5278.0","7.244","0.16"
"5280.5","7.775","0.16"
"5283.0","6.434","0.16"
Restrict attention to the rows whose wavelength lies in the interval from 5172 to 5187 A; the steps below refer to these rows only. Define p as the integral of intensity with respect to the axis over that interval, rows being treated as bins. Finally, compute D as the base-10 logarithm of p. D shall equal 1.72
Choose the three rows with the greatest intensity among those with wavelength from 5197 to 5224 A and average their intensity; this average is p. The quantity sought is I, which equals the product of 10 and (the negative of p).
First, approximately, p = 7.3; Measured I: -73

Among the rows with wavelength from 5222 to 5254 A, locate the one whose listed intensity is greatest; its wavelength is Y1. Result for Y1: 5238.0 A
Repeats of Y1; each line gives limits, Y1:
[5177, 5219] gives 5215.5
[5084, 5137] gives 5093.0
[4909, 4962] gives 4930.5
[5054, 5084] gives 5060.5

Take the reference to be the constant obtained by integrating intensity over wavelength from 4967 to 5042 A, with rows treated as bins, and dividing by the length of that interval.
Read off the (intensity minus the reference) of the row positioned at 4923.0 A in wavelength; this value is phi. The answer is -0.8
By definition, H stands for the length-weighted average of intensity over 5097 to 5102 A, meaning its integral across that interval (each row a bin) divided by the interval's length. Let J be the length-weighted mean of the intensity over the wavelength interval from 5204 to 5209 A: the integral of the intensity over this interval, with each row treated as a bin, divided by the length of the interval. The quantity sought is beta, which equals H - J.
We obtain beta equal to 1.7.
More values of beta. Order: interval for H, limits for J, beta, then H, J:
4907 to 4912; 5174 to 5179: 3.1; 7.0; 3.8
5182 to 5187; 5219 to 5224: -4.4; 3.1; 7.5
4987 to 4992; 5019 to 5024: 0.3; 6.0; 5.7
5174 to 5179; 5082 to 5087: -1.0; 3.8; 4.8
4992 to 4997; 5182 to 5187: 2.8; 5.9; 3.1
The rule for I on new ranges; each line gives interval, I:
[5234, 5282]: -79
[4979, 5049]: -65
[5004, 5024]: -60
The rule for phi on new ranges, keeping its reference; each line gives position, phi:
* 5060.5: 0.7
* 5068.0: -0.5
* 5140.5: -1.1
